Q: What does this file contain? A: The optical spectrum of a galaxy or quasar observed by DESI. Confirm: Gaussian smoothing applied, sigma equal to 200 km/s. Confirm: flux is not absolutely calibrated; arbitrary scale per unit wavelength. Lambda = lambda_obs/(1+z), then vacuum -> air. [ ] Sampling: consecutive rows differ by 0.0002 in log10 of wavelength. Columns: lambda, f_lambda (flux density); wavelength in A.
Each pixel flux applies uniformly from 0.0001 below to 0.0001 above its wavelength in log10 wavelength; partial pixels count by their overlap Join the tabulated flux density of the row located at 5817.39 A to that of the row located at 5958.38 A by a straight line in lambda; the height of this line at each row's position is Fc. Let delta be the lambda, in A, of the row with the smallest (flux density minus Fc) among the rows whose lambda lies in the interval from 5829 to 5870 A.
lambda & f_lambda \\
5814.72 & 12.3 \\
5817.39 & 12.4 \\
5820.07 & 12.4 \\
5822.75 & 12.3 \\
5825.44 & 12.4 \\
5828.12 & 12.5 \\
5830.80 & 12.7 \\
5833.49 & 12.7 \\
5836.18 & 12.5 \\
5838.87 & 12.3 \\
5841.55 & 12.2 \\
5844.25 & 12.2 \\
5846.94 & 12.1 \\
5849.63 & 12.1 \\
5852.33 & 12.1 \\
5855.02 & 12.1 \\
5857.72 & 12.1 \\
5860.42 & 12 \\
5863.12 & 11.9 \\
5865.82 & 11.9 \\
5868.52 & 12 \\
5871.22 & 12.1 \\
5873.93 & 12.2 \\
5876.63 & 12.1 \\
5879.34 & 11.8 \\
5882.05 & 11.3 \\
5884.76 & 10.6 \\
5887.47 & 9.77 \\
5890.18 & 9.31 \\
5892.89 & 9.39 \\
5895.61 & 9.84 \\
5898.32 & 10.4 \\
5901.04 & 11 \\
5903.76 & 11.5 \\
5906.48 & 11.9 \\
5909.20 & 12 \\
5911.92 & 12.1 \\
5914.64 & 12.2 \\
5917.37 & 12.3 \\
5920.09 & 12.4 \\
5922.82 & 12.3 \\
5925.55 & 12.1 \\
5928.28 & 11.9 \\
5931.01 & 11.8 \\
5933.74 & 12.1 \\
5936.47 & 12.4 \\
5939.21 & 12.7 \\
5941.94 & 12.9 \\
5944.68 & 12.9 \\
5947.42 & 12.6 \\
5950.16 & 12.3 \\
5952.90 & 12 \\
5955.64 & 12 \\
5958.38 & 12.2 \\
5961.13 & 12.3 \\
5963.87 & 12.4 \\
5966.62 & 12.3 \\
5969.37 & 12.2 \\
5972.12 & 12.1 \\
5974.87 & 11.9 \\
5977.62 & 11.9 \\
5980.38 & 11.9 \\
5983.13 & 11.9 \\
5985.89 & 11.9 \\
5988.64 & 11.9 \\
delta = 5863.12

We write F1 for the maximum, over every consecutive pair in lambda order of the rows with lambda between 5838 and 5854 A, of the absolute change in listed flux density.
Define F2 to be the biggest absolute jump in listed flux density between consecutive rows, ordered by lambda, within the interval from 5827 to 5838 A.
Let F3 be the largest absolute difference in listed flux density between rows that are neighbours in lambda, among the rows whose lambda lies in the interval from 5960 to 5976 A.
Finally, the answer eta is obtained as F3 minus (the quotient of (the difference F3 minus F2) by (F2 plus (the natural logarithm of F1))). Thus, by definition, 0.2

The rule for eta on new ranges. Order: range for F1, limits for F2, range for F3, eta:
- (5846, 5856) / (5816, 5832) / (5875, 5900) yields 0.8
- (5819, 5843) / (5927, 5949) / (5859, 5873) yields -0.1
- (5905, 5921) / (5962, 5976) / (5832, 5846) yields 0.2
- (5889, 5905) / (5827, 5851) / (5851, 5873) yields -0.2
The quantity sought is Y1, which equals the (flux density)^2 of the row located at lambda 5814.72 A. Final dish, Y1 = 151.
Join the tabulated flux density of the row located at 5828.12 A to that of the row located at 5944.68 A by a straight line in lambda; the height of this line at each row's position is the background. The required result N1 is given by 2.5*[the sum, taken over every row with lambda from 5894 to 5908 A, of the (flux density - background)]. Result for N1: -22.8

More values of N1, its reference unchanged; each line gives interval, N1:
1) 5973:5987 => -14.0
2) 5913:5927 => -6.9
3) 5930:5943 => -6.1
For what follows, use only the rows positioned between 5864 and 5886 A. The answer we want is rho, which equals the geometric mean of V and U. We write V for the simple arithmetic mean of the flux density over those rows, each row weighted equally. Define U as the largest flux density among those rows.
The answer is 12.0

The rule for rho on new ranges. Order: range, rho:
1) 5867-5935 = 11.9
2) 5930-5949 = 12.7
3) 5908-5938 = 12.3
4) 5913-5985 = 12.6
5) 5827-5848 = 12.5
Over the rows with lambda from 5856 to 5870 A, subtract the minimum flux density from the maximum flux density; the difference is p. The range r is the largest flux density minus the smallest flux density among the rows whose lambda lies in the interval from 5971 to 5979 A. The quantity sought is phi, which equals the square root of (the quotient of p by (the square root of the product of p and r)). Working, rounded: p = 0.2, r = 0.20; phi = 1.00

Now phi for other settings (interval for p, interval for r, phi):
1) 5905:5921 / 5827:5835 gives 1.26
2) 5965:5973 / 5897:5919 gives 0.57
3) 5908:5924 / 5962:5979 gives 0.95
